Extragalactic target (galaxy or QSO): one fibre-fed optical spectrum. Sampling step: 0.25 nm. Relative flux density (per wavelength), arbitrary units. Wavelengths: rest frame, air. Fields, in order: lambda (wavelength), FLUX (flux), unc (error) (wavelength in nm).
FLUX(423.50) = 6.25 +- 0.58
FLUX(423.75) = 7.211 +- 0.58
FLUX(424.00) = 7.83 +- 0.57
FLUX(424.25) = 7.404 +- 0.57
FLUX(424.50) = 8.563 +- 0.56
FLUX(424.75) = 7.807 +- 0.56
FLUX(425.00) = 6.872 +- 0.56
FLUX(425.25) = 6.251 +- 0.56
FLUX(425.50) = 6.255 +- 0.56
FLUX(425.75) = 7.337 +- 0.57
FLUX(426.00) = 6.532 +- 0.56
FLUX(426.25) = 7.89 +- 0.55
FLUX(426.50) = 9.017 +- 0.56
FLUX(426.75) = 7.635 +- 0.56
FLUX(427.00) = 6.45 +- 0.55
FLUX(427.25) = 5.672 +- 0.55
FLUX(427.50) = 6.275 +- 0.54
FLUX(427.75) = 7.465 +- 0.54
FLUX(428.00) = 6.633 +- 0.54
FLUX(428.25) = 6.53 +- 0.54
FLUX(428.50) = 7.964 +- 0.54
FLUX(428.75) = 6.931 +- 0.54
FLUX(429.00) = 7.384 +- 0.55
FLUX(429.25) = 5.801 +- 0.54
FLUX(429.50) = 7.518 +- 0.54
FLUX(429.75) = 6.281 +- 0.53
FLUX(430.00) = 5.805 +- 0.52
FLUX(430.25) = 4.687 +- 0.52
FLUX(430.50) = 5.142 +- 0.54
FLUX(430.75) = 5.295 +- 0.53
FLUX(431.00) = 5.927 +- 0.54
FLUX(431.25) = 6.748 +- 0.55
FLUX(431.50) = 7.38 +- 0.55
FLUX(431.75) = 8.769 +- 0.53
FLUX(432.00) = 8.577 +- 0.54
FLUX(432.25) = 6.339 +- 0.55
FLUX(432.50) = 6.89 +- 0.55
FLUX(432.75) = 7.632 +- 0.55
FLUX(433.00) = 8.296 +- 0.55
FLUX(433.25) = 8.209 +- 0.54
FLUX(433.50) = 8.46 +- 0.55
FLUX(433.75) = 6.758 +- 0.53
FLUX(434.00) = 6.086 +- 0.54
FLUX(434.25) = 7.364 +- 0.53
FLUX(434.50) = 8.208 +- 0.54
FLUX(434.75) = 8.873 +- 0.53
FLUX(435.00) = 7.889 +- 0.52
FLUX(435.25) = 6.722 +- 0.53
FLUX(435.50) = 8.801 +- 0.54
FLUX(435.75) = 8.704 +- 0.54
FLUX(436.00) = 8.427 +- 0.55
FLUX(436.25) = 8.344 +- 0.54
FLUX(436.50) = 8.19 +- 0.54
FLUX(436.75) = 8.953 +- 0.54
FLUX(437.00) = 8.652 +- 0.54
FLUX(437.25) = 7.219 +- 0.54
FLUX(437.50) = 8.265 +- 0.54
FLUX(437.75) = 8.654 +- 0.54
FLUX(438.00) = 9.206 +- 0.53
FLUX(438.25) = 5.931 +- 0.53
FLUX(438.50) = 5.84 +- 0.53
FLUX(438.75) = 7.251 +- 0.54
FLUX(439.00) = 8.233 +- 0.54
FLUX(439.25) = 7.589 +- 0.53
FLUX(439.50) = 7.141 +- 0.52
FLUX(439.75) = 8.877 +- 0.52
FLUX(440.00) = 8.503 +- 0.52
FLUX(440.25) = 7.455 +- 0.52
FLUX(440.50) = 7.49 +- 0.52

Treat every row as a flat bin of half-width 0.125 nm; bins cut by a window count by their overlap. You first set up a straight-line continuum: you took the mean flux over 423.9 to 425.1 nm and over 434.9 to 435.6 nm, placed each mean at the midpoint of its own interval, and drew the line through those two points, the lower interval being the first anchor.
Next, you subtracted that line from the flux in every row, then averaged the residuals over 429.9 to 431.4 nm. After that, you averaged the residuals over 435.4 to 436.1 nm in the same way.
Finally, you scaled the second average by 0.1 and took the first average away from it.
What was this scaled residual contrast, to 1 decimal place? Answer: 2.2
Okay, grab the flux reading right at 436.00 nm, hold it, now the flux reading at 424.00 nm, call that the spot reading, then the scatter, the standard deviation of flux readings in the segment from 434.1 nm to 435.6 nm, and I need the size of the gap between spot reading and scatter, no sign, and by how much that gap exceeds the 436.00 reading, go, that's -1.4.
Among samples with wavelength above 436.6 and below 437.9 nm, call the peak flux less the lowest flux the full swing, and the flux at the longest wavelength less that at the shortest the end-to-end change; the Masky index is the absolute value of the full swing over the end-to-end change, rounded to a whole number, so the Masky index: 6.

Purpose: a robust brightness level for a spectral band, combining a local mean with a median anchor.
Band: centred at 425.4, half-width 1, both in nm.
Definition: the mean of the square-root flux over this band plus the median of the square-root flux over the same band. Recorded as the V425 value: 5.34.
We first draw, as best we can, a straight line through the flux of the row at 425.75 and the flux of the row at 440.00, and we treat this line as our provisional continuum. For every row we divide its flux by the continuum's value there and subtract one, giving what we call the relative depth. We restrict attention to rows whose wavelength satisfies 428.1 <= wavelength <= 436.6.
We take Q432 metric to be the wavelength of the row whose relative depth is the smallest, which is 430.25 nm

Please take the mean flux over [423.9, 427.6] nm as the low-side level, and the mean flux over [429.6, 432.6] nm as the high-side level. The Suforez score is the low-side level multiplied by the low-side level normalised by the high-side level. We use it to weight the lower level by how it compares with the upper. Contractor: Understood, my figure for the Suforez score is 8.0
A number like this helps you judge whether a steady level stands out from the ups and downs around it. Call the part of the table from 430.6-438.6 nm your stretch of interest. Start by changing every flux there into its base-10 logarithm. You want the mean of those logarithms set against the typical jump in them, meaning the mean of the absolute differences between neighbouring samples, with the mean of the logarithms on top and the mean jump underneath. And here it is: 18.1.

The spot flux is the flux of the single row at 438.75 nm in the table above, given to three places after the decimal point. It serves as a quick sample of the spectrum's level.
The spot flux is 7.251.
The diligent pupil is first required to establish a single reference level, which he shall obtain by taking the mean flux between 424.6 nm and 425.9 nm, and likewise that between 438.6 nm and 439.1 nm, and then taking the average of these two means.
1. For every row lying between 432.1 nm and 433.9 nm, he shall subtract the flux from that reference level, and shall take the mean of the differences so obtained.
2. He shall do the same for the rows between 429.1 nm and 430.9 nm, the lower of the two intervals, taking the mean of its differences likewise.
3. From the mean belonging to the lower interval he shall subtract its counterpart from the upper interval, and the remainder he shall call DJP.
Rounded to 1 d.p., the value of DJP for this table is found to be 1.7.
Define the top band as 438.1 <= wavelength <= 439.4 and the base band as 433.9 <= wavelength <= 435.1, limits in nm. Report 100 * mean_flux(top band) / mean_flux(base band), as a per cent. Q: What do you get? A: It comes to 91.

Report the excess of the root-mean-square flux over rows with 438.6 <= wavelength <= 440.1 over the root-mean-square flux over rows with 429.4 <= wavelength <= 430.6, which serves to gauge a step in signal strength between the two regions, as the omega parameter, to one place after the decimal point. 2.0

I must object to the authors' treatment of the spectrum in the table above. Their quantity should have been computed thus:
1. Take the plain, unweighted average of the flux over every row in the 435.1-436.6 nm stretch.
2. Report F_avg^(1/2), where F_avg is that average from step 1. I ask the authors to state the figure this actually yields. 2.86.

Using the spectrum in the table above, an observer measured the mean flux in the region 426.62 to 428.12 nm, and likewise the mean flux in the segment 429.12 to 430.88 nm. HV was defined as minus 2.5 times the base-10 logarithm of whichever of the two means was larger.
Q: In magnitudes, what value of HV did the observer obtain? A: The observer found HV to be -2.06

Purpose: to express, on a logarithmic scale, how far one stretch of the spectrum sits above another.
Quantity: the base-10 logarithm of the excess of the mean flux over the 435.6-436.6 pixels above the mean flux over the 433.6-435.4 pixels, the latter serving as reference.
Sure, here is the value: 0.0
